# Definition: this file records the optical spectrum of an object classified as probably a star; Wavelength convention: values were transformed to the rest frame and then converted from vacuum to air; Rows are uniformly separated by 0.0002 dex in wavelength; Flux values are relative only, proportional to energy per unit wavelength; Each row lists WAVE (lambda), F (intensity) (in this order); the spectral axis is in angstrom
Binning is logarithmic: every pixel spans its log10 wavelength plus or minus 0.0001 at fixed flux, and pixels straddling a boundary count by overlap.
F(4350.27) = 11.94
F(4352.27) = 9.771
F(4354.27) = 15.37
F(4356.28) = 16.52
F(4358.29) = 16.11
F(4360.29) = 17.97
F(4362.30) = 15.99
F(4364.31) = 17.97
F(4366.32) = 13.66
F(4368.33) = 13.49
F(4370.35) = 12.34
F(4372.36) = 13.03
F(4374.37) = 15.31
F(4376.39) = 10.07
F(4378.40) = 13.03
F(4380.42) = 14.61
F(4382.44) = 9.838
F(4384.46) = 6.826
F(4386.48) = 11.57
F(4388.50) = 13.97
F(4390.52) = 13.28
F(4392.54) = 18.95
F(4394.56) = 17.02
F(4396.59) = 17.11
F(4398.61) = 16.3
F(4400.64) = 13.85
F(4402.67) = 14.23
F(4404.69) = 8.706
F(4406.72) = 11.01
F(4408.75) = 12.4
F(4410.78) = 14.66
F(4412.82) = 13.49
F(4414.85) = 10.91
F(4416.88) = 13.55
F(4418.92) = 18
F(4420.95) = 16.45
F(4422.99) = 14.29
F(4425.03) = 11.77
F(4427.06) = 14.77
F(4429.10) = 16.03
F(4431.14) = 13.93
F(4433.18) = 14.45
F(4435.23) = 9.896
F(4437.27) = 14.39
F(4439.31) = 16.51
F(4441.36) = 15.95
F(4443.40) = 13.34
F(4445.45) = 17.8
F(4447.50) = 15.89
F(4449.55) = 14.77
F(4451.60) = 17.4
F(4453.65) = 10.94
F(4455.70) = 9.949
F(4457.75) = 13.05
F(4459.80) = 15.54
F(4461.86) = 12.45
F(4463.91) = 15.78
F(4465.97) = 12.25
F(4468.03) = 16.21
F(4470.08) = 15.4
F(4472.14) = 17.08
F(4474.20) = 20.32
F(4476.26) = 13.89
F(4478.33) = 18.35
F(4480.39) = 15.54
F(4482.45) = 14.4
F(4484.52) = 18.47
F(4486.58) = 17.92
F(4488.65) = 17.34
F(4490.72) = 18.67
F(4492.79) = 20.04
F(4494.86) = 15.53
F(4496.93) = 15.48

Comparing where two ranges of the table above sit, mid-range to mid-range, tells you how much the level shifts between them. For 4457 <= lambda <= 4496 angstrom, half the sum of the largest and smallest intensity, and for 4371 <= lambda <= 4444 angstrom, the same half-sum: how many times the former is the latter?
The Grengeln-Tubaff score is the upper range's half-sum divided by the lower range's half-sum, 1.26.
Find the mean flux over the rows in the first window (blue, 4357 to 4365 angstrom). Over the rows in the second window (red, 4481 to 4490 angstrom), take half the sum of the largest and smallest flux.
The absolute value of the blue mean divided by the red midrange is 1.03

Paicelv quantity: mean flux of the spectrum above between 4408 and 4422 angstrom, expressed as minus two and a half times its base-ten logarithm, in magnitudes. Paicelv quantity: -2.88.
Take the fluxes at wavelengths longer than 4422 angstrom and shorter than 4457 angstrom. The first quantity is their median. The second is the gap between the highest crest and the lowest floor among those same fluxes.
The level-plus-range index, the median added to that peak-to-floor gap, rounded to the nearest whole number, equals 22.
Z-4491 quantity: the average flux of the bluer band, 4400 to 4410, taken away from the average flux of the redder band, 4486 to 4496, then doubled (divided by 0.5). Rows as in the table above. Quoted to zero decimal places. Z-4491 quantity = 12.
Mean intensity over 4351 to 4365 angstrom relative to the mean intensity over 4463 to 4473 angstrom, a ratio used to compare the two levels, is 1.02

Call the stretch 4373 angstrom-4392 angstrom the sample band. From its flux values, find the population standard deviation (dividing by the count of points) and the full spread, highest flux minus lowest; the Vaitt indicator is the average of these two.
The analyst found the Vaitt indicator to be 5.5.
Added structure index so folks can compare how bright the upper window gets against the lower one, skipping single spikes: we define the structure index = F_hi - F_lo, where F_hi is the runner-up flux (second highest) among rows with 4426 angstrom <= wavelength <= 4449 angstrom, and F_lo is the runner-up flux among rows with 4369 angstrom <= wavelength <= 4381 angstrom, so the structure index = 1.9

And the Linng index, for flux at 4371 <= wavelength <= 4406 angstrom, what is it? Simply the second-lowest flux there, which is 8.706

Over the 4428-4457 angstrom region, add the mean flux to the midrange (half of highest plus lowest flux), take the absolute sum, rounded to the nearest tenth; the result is 28.2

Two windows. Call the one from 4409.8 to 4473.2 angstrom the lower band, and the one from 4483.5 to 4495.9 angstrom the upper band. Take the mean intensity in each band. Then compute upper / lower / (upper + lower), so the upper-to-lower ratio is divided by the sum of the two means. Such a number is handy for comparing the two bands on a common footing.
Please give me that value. 0.0385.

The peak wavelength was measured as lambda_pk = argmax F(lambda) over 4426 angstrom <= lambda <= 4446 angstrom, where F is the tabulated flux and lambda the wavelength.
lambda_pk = 4445.45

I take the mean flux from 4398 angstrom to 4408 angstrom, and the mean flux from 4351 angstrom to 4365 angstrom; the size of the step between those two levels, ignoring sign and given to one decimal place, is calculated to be 2.9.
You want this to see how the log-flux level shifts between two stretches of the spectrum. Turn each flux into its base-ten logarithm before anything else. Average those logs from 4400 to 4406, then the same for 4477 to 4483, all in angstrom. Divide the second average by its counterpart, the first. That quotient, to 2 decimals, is 1.12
